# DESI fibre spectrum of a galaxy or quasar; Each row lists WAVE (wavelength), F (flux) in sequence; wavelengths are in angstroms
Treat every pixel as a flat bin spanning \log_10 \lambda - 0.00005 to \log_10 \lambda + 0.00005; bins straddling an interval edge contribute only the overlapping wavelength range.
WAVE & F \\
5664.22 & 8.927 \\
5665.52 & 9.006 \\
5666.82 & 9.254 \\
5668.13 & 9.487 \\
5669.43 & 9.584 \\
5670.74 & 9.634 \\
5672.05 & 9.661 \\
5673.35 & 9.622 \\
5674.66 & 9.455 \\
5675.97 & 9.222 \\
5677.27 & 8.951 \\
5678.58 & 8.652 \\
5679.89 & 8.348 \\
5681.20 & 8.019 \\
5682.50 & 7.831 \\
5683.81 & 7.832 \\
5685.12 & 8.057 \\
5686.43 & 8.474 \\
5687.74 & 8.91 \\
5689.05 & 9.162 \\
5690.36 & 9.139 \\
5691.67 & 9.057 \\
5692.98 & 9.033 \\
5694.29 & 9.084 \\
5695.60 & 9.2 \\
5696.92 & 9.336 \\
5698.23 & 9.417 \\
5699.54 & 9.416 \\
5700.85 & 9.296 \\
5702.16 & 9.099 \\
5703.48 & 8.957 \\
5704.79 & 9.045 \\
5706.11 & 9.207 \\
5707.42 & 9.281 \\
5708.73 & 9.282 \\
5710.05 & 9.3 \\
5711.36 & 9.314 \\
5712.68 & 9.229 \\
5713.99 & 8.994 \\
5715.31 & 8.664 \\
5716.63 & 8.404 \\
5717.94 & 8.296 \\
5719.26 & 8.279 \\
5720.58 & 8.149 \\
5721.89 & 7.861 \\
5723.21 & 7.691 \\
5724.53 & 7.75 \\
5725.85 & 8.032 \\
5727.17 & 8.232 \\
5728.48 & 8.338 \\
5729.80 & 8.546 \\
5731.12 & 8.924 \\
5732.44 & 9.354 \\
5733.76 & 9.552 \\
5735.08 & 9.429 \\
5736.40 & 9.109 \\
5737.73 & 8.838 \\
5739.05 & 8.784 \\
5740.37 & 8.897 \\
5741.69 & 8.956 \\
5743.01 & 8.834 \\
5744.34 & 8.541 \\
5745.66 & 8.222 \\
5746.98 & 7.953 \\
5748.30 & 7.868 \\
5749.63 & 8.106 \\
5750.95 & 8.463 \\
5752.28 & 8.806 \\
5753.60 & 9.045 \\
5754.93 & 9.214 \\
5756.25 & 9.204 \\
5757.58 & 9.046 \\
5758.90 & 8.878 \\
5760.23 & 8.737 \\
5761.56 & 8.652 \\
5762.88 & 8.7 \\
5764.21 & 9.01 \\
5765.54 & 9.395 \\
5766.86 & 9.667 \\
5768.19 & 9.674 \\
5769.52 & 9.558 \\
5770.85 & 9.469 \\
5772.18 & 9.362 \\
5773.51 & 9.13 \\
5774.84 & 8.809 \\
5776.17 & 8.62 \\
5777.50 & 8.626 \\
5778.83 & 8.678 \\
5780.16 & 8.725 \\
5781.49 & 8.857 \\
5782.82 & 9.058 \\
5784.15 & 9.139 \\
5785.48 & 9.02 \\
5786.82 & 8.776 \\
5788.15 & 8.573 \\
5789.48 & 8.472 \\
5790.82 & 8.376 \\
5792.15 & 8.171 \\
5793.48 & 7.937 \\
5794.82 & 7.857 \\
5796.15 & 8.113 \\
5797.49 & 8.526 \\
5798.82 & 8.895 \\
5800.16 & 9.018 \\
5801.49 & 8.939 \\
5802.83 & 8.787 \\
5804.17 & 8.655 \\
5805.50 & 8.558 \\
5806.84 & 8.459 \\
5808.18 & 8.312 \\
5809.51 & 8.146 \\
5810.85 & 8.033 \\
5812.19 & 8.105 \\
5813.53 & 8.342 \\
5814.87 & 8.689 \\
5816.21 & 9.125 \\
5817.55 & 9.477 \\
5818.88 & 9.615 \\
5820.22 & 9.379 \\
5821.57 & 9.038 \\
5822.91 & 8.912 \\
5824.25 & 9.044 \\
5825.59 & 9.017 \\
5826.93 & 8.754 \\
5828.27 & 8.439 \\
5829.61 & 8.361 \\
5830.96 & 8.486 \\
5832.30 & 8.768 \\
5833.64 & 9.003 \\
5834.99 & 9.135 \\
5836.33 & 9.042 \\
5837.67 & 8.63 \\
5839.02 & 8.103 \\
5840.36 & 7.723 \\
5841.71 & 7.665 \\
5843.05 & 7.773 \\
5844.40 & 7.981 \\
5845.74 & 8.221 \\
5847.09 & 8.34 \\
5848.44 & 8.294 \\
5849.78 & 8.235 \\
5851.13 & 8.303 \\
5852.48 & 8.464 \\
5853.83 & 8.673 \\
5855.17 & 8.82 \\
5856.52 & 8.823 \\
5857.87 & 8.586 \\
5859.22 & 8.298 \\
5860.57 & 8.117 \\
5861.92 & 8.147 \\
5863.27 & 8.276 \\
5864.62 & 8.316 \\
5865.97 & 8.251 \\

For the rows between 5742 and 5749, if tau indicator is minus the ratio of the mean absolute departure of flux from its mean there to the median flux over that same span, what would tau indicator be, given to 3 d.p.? -0.039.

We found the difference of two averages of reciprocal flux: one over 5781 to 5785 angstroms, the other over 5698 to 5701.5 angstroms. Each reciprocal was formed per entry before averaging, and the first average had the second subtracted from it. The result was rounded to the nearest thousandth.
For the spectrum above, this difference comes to 0.004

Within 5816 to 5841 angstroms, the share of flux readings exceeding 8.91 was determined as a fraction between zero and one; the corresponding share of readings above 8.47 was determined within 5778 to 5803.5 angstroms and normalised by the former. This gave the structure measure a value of 1.27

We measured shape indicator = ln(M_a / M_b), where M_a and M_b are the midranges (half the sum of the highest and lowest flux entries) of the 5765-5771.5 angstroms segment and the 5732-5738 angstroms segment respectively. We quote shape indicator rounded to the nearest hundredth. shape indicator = 0.04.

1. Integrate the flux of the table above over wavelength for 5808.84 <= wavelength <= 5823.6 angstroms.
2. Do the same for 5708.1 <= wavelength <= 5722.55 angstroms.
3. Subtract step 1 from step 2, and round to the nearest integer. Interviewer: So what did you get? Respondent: -4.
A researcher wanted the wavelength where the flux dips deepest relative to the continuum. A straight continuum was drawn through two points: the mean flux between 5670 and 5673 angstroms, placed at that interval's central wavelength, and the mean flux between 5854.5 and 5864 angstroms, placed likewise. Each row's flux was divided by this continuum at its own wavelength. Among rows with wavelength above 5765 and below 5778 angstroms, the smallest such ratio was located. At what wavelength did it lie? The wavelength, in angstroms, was 5776.17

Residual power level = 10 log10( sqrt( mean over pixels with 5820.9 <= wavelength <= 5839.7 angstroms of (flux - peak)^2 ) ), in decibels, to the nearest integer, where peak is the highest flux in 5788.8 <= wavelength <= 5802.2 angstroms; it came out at -4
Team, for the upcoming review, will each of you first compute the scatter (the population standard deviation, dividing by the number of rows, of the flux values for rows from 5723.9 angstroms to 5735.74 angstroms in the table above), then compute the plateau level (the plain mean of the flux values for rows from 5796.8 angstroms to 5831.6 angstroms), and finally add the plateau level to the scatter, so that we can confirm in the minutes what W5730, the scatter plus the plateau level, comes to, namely 9.4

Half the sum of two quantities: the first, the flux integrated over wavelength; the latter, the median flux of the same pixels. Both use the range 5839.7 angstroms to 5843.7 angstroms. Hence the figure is 19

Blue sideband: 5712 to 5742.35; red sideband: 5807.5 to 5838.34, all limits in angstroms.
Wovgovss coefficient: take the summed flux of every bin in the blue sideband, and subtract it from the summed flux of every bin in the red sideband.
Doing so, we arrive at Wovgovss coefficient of 3.5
